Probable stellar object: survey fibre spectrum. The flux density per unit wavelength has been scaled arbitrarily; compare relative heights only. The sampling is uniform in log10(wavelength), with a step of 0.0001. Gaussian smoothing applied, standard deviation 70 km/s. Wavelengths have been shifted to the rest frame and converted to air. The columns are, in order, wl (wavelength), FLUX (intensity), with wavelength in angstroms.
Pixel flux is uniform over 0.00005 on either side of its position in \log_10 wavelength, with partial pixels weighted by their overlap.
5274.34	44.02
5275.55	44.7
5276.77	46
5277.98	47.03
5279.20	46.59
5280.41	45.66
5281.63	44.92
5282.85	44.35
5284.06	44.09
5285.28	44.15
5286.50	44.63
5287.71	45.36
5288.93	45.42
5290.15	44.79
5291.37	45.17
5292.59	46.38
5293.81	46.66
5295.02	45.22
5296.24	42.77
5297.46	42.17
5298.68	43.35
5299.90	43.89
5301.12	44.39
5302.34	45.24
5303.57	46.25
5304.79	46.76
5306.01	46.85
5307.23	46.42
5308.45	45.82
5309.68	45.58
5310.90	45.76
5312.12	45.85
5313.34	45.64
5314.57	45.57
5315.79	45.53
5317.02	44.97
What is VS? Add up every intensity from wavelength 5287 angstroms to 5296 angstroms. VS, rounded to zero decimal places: 319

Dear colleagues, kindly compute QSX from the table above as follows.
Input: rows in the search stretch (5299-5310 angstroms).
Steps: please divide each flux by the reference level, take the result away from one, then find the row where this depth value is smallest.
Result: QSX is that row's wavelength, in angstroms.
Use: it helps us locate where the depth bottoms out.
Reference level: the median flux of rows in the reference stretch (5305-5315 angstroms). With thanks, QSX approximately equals 5306.01 angstroms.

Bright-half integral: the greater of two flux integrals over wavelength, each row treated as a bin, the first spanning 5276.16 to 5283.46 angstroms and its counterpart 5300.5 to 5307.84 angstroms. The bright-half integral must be 337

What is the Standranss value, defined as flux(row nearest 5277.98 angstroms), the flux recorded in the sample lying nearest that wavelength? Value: 47.03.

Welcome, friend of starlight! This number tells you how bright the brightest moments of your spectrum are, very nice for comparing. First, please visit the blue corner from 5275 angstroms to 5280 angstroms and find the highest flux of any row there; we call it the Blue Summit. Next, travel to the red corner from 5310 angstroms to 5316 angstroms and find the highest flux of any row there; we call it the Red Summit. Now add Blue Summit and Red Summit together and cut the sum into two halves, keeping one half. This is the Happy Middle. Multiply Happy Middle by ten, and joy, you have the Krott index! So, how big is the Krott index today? 464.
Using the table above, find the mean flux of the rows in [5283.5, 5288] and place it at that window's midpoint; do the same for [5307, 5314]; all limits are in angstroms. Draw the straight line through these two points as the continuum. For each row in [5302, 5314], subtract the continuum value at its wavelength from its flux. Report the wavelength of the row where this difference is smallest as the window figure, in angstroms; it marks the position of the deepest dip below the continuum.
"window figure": 5313.34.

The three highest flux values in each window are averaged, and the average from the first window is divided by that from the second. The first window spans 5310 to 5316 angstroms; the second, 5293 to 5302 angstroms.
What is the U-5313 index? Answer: 1.01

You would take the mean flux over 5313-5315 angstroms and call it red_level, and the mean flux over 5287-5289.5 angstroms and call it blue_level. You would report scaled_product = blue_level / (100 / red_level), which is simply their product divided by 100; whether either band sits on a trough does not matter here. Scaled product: 20.7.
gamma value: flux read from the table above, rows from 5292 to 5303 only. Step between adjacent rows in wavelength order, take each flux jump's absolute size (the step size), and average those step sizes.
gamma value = 1.0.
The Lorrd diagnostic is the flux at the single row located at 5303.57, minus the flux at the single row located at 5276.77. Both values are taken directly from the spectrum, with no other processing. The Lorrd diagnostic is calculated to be 0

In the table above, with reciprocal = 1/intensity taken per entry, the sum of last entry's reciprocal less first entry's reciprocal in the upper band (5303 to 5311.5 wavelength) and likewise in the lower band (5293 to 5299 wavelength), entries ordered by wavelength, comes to 0.0019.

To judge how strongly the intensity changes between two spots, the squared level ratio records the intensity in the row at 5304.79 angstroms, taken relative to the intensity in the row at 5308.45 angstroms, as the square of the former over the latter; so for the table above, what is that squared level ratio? 1.04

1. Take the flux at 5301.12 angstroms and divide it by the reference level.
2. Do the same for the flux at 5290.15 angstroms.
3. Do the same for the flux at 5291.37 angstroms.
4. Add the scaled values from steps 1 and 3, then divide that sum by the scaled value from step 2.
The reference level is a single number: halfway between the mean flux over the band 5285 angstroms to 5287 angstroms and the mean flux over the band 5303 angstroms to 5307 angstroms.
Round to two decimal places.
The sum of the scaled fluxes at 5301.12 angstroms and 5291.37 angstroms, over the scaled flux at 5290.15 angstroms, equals 2.00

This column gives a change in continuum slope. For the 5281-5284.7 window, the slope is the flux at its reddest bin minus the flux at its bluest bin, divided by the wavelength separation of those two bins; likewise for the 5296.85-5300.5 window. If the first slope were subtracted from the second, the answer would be 1.0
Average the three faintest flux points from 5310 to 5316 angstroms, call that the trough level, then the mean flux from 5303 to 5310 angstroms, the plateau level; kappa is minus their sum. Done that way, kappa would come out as -91.9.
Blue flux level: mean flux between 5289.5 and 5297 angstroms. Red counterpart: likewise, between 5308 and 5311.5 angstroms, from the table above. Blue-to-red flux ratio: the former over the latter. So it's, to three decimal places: 0.988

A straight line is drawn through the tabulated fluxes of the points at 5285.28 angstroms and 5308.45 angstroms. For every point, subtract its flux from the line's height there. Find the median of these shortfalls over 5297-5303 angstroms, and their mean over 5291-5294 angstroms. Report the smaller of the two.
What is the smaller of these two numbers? -1.4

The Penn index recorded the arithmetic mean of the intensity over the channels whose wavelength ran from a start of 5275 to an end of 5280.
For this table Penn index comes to 46.1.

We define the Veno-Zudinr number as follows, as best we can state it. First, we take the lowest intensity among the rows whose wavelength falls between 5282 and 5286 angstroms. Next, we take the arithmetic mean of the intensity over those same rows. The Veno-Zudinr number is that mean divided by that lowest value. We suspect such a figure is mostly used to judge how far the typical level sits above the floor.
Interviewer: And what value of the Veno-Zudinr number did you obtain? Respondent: 1.00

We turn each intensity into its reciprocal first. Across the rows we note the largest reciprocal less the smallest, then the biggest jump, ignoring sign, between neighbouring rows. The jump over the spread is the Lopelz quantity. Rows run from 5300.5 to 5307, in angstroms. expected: 0.41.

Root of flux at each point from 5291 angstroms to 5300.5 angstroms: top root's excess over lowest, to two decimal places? 0.34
